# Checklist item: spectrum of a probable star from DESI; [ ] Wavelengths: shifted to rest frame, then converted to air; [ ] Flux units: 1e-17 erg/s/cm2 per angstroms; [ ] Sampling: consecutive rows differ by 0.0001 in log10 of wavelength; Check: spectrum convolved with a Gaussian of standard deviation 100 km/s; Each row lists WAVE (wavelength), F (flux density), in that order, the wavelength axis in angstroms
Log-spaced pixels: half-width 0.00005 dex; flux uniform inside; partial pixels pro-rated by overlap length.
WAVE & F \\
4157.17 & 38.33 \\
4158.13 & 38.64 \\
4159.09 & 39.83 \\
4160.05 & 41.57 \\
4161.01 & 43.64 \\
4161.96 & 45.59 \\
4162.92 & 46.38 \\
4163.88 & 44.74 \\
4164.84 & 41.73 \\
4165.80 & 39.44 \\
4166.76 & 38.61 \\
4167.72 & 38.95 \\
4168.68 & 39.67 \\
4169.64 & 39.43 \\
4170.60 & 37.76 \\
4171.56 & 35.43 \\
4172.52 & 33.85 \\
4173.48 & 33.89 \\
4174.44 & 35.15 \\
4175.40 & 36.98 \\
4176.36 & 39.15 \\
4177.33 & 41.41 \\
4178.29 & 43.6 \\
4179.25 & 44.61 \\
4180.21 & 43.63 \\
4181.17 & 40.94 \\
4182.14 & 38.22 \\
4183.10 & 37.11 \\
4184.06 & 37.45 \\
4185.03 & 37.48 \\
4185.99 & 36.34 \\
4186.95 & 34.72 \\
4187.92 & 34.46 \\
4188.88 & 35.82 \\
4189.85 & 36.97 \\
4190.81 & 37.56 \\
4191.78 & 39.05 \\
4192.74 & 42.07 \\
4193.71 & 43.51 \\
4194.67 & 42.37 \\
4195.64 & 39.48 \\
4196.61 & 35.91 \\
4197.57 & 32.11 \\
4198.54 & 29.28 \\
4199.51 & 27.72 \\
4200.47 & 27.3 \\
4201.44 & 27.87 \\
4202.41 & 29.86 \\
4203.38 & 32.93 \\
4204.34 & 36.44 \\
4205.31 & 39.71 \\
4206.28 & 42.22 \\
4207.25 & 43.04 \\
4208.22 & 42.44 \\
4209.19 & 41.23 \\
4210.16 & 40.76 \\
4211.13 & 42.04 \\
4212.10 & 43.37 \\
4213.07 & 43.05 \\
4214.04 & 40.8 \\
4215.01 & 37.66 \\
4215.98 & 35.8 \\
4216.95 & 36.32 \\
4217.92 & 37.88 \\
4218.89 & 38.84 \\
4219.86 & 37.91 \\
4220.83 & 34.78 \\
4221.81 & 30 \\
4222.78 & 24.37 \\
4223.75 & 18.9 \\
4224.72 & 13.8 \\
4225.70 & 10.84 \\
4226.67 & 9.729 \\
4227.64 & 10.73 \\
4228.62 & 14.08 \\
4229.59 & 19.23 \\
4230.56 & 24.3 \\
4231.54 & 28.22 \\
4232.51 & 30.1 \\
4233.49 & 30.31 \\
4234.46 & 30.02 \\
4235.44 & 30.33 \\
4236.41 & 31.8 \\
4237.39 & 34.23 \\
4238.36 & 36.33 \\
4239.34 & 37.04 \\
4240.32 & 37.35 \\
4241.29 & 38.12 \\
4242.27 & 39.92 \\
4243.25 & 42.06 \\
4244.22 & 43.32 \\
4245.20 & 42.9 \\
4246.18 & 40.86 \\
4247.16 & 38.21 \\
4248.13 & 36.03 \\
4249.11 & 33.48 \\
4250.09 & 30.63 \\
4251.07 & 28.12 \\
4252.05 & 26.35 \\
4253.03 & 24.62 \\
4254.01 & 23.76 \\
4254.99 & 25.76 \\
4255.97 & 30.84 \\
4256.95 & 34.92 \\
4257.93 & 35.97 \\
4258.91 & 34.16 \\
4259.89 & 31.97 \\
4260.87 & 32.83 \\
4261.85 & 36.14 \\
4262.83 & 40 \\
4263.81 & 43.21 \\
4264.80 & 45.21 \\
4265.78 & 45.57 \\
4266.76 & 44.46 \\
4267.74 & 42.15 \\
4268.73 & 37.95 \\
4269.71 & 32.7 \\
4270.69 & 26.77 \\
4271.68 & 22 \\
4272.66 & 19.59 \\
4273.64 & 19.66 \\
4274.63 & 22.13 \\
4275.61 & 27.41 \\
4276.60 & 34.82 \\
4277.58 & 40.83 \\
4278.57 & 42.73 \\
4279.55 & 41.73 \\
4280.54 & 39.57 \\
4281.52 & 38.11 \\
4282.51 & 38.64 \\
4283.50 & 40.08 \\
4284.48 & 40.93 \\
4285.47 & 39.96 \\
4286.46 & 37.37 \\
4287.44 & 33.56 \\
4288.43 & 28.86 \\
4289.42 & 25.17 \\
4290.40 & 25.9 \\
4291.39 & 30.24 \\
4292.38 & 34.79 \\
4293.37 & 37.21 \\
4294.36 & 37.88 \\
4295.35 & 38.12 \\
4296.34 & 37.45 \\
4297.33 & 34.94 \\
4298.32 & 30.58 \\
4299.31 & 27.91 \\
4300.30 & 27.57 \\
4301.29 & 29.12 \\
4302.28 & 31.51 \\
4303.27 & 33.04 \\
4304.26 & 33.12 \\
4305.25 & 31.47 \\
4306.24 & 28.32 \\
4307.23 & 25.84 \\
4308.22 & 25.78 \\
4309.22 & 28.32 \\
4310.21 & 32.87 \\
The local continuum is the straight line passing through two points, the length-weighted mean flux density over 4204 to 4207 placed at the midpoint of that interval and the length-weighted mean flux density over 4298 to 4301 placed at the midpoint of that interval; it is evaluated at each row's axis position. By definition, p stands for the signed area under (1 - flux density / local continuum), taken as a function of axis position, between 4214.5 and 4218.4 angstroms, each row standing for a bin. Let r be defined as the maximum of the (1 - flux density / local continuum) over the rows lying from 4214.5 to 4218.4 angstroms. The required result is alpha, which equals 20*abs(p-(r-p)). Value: 5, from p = 0.2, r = 0.07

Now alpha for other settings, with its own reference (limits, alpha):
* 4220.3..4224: 30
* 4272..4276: 41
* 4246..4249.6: 9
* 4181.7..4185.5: 15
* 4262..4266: 44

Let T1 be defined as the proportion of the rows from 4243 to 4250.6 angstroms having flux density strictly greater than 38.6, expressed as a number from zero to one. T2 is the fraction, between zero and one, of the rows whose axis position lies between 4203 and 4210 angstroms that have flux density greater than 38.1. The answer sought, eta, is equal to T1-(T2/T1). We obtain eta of -0.9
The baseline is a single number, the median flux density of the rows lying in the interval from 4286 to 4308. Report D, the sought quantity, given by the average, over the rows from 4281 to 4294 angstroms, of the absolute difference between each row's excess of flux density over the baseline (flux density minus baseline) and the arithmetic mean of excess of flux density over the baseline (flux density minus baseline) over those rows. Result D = 4.6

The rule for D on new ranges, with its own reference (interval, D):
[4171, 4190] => 2.7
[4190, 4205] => 5.0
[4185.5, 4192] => 1.2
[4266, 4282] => 7.8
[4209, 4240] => 8.2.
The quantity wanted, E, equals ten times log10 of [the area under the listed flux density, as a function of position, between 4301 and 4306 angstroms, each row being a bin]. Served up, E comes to 22.0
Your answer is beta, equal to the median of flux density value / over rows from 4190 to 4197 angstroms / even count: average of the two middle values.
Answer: 39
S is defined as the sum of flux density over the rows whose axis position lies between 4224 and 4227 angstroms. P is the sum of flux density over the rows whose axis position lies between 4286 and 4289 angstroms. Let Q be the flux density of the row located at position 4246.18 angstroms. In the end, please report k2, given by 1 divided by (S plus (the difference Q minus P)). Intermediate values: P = 100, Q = 40.86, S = 34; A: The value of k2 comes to -0.041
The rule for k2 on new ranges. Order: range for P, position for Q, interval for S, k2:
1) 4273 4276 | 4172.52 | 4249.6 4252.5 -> 0.020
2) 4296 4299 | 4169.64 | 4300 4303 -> 0.041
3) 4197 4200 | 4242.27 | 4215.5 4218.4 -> 0.016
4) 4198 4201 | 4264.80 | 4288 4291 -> 0.024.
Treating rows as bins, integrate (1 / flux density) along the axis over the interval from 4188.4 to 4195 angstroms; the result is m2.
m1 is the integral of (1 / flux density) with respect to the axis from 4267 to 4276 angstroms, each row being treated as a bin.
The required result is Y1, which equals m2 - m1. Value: -0.2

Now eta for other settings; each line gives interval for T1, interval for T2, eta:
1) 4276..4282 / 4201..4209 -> -0.1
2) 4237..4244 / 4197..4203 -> 0.3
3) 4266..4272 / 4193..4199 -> -1.2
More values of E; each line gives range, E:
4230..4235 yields 21.5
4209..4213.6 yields 22.9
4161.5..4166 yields 22.9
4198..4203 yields 21.5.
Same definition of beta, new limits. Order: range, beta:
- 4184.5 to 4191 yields 36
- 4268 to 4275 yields 22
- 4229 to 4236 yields 30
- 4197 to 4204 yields 29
